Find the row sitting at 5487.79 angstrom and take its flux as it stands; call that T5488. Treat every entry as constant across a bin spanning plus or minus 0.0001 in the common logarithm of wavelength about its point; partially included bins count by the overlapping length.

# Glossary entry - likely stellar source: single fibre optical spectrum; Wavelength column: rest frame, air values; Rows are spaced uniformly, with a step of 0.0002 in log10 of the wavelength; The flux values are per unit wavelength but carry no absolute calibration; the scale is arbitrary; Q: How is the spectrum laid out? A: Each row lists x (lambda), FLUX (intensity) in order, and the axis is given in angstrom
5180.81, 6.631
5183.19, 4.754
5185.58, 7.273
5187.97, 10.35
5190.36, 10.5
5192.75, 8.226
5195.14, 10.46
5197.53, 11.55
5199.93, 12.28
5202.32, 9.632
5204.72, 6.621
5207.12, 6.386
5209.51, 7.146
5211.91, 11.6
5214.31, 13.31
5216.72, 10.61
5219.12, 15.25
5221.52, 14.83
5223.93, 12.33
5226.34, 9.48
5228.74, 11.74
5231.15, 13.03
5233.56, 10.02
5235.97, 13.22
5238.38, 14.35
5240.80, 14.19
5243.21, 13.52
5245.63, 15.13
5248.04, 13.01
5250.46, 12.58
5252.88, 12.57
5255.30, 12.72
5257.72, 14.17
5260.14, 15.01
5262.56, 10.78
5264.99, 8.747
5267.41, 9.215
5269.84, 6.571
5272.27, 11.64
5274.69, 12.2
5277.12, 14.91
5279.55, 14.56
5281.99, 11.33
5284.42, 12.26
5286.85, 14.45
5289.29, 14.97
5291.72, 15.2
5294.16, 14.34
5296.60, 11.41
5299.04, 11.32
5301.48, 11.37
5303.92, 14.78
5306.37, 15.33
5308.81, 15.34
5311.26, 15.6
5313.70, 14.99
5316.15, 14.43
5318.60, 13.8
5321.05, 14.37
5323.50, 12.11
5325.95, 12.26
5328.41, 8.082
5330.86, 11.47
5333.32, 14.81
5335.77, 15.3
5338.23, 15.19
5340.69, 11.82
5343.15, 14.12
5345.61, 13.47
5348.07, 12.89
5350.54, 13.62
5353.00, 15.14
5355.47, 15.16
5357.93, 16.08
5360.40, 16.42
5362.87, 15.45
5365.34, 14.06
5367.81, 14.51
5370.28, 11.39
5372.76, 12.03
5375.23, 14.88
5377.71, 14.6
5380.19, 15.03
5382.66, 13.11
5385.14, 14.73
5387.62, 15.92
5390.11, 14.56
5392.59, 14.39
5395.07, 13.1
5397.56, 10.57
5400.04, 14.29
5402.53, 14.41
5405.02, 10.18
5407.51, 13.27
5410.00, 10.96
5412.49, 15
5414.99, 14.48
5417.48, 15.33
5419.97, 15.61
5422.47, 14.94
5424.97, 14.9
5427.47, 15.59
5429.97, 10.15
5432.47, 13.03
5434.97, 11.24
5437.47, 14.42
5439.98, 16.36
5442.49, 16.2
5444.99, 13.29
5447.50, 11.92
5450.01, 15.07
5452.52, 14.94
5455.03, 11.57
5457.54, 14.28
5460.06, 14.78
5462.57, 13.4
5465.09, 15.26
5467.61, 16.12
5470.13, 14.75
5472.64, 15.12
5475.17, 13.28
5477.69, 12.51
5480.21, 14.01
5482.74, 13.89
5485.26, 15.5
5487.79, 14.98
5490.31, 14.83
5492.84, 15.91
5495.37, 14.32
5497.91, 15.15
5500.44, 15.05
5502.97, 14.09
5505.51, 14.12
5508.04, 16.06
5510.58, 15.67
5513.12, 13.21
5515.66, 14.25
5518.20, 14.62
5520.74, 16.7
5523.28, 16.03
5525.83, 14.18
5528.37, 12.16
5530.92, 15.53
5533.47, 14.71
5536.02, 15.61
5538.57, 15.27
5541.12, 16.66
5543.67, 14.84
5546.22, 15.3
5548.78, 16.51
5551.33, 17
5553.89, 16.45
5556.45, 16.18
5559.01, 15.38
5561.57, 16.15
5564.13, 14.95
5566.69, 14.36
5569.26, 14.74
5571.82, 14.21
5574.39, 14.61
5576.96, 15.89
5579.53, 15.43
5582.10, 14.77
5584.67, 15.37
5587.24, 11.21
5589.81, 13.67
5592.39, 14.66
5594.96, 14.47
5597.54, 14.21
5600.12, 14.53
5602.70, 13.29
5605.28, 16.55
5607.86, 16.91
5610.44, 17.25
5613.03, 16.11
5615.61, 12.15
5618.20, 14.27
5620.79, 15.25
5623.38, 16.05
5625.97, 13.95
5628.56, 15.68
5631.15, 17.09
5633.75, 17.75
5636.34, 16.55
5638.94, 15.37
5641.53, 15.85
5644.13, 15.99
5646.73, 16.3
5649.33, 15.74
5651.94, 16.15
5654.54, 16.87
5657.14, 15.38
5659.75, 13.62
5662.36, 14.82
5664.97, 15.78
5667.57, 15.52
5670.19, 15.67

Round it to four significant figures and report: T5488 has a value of 14.98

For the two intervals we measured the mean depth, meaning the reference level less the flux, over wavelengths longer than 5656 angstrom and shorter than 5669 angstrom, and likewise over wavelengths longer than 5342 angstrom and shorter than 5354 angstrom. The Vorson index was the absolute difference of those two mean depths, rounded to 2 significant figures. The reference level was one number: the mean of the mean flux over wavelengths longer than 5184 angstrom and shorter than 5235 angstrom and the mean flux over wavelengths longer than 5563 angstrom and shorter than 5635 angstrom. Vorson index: 1.2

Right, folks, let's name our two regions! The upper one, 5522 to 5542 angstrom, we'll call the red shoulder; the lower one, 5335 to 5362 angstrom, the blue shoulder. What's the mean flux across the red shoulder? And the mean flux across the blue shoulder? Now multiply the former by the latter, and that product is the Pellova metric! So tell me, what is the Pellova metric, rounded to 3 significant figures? 217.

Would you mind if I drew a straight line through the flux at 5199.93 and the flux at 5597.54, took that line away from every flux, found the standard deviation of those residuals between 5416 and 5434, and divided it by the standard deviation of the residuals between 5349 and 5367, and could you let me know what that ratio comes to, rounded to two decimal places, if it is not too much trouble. 2.01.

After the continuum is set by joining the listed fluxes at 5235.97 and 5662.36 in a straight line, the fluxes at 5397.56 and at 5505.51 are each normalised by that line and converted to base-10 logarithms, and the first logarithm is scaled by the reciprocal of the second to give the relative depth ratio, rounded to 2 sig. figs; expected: 34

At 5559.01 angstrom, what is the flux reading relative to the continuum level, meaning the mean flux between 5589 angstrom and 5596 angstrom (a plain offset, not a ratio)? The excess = 1.1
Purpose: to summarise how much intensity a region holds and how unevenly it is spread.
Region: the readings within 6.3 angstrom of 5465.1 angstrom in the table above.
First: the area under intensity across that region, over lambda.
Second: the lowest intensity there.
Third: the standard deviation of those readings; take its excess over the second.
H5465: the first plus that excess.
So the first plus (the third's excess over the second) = 175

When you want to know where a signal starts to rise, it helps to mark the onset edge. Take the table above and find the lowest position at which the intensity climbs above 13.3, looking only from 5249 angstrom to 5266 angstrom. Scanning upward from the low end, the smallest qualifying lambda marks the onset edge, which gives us 5257.72 angstrom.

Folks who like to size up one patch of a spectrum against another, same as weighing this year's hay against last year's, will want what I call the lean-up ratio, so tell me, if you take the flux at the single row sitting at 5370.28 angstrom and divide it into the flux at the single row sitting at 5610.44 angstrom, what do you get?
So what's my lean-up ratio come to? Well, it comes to 1.51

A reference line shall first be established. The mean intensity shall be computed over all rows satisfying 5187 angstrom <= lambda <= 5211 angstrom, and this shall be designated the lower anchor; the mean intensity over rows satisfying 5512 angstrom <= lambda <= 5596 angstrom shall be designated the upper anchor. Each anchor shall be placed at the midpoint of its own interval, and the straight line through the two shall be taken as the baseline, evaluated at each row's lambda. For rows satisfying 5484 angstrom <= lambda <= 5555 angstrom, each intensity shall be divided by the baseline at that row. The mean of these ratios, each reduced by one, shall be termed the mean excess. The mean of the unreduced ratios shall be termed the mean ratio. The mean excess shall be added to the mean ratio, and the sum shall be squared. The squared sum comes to 1.2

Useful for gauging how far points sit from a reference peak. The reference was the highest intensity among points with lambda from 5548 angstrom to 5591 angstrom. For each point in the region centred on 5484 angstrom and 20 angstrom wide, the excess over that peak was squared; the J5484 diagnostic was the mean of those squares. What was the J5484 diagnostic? 8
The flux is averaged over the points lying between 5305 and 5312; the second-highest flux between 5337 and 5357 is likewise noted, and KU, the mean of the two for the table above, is 15.3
